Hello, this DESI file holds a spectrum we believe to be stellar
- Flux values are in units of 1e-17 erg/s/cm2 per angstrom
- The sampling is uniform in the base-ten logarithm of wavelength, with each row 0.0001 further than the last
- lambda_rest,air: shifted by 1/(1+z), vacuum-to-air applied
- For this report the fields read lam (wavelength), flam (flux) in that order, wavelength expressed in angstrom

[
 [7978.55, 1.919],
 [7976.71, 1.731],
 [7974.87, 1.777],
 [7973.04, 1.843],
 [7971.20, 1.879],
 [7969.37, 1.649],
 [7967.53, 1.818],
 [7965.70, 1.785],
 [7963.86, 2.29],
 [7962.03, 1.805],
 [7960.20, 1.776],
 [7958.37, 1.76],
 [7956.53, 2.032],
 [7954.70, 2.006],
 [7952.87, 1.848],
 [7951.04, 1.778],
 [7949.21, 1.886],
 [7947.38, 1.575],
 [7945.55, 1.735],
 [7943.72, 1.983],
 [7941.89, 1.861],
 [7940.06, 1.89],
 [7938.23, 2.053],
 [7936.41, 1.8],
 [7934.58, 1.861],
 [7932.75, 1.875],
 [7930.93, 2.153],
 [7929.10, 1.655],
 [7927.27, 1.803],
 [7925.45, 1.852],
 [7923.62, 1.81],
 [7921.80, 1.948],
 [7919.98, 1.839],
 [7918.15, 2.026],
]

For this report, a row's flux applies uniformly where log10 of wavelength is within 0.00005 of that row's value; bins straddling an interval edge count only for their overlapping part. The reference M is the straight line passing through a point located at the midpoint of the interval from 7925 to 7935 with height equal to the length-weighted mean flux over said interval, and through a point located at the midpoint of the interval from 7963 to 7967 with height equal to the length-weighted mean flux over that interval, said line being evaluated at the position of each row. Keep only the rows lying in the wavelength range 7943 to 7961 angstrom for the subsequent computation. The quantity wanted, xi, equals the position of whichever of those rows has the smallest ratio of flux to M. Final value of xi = 7947.38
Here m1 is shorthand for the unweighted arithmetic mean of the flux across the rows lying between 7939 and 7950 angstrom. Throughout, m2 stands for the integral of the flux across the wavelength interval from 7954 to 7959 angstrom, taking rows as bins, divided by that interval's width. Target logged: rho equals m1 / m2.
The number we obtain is 0.94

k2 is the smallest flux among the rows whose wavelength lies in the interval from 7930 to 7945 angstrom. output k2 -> 1.8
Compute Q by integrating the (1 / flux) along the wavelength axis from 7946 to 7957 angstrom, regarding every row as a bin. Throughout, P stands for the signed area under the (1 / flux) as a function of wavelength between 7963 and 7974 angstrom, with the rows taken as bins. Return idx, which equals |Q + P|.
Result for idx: 11.9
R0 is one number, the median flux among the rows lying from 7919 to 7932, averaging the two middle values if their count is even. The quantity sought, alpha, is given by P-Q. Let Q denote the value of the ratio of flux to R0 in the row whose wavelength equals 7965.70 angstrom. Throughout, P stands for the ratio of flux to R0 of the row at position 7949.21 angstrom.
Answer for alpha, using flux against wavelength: 0.055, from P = 1.03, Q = 0.97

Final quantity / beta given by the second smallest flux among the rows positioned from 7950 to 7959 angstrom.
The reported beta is 1.778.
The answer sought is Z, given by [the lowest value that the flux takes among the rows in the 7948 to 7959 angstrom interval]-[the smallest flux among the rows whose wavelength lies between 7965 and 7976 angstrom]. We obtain 0.11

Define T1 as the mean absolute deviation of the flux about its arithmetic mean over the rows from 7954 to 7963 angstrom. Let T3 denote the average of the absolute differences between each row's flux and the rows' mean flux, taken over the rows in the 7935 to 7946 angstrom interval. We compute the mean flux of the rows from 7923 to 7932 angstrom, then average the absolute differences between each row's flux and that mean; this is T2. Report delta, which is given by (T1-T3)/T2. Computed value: 0.22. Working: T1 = 0.115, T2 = 0.119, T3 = 0.0883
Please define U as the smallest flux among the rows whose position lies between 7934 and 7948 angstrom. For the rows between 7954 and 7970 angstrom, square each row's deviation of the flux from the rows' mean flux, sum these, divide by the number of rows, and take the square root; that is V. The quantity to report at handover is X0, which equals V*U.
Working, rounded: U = 1.575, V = 0.18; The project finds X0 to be 0.29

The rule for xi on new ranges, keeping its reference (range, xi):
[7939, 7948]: 7947.38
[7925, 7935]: 7929.10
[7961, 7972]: 7969.37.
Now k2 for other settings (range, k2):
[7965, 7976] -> 1.649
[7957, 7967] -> 1.76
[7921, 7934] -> 1.655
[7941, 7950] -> 1.575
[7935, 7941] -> 1.8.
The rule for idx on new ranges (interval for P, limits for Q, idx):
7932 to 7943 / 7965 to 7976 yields 12.0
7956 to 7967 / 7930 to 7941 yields 11.5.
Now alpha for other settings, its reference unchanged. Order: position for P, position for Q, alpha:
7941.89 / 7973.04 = 0.010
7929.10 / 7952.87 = -0.105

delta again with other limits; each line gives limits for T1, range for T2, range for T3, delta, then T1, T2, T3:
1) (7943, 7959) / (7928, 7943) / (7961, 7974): -0.06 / 0.118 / 0.105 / 0.1243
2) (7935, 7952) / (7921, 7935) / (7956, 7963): 0.12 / 0.105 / 0.092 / 0.0944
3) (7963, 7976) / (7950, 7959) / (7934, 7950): 0.27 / 0.127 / 0.107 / 0.0973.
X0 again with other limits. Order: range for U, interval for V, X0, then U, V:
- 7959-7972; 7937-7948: 0.26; 1.649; 0.16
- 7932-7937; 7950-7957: 0.19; 1.8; 0.11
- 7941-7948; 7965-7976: 0.11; 1.575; 0.07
